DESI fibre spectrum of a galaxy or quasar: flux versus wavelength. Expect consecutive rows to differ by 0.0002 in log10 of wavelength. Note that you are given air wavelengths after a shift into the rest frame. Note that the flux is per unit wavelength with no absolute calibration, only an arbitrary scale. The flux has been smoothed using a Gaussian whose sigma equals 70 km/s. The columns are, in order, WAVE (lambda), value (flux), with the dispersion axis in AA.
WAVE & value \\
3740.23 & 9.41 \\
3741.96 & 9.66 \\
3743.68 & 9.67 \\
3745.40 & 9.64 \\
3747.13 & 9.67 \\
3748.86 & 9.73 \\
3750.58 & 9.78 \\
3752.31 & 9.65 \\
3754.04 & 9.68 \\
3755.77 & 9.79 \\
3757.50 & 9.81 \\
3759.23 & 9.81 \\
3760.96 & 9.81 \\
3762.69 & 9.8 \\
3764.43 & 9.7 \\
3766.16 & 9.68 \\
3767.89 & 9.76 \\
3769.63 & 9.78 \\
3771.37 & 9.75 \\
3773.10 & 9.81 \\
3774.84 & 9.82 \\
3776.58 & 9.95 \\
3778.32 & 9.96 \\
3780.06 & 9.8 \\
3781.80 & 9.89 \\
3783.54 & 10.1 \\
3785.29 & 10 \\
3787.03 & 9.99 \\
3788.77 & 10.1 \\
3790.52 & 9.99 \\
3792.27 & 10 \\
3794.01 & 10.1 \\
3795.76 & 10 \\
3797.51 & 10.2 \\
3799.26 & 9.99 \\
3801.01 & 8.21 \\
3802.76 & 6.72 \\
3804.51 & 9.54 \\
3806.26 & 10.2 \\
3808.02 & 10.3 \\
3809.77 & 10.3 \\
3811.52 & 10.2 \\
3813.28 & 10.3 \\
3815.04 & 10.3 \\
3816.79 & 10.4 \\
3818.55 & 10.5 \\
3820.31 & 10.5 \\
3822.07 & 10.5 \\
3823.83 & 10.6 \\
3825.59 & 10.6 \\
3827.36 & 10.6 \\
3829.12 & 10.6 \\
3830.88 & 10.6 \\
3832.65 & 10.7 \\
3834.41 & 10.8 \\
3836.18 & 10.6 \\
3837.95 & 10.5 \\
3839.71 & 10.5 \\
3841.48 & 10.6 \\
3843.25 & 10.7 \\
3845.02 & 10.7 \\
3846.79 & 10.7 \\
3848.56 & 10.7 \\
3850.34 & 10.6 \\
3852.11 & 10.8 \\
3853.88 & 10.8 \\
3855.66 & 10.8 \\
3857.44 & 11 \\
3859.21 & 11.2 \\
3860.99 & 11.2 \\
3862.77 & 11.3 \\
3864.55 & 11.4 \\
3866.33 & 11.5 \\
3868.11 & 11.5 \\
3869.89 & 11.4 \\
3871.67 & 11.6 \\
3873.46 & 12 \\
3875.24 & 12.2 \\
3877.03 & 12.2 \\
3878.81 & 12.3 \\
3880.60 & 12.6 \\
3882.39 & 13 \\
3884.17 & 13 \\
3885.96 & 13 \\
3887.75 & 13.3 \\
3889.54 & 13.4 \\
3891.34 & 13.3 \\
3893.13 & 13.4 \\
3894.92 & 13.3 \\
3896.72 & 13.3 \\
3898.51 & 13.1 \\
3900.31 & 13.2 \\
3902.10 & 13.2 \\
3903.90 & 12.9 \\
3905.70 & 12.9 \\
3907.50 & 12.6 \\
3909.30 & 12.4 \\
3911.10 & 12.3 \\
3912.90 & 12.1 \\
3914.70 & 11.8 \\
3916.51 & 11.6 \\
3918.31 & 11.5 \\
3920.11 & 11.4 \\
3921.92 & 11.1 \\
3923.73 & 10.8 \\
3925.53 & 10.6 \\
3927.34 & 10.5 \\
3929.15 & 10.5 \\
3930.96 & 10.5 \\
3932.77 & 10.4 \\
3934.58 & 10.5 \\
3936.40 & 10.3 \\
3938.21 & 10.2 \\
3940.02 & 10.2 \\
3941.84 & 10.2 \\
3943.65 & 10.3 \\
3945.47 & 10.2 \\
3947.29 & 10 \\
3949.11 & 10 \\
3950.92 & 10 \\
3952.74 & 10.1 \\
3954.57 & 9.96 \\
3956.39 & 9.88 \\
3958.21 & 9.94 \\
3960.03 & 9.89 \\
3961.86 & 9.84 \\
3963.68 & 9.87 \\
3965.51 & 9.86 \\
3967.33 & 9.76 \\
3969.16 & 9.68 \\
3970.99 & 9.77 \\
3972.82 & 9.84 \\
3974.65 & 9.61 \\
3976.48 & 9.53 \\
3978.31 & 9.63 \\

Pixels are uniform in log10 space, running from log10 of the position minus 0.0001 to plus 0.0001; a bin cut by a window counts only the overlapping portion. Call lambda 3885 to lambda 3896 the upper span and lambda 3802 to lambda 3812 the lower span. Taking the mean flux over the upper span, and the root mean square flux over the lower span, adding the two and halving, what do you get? 11.5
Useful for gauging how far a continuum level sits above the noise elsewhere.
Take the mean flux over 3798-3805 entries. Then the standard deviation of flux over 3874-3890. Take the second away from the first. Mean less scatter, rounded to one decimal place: 8.2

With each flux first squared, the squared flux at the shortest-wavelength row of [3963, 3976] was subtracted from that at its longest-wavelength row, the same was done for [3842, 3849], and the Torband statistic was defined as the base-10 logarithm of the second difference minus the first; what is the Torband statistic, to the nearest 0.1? 0.7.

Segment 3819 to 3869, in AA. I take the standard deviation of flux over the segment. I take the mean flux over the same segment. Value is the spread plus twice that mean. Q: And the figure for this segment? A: 21.9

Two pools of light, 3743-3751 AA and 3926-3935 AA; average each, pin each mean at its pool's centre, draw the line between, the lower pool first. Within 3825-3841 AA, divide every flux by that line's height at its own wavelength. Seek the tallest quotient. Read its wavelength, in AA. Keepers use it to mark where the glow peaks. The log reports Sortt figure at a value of 3834.41 AA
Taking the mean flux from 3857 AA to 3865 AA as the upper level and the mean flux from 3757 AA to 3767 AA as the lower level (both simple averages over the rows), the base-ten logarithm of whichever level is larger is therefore 1.05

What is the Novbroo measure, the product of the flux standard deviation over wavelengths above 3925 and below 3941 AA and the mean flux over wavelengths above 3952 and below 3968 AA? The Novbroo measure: 1.4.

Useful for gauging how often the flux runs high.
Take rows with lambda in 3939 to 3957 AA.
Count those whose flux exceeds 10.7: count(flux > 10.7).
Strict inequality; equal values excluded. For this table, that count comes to 0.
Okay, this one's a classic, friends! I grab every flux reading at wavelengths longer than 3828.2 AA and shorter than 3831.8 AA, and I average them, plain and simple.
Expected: 10.6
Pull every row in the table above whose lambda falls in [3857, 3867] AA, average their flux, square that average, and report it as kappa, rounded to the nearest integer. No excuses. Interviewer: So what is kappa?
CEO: 127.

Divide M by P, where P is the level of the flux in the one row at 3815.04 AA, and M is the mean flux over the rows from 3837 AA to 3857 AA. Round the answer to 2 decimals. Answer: 1.04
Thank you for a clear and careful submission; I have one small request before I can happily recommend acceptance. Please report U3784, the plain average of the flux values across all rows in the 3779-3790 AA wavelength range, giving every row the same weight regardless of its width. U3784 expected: 10.0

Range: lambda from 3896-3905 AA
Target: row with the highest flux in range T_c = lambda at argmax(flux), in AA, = 3896.72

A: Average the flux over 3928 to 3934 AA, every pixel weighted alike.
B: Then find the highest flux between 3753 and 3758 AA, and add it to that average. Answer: 20.3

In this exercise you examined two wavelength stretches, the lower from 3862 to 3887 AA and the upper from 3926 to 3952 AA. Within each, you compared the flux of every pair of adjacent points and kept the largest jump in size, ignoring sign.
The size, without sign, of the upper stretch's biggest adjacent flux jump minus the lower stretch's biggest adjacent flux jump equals 0.20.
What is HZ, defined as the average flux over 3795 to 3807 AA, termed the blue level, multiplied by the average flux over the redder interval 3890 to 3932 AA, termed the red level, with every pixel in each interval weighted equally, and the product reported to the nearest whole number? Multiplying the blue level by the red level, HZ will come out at 112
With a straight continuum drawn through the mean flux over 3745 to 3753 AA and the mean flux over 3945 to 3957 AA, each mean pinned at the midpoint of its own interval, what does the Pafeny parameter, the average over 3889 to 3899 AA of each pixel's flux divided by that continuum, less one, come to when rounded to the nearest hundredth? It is 0.34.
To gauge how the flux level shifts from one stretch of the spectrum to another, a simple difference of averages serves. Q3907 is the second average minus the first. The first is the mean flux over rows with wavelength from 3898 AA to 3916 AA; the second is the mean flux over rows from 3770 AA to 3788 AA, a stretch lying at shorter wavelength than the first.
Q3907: -2.7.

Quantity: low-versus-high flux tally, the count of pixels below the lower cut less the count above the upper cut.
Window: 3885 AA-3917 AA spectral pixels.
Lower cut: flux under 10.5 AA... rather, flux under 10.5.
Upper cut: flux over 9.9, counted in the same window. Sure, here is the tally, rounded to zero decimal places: -18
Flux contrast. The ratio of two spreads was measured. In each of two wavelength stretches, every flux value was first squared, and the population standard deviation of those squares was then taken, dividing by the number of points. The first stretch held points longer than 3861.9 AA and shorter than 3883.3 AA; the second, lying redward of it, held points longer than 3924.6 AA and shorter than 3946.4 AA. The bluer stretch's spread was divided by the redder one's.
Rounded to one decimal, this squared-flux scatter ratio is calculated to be 4.3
